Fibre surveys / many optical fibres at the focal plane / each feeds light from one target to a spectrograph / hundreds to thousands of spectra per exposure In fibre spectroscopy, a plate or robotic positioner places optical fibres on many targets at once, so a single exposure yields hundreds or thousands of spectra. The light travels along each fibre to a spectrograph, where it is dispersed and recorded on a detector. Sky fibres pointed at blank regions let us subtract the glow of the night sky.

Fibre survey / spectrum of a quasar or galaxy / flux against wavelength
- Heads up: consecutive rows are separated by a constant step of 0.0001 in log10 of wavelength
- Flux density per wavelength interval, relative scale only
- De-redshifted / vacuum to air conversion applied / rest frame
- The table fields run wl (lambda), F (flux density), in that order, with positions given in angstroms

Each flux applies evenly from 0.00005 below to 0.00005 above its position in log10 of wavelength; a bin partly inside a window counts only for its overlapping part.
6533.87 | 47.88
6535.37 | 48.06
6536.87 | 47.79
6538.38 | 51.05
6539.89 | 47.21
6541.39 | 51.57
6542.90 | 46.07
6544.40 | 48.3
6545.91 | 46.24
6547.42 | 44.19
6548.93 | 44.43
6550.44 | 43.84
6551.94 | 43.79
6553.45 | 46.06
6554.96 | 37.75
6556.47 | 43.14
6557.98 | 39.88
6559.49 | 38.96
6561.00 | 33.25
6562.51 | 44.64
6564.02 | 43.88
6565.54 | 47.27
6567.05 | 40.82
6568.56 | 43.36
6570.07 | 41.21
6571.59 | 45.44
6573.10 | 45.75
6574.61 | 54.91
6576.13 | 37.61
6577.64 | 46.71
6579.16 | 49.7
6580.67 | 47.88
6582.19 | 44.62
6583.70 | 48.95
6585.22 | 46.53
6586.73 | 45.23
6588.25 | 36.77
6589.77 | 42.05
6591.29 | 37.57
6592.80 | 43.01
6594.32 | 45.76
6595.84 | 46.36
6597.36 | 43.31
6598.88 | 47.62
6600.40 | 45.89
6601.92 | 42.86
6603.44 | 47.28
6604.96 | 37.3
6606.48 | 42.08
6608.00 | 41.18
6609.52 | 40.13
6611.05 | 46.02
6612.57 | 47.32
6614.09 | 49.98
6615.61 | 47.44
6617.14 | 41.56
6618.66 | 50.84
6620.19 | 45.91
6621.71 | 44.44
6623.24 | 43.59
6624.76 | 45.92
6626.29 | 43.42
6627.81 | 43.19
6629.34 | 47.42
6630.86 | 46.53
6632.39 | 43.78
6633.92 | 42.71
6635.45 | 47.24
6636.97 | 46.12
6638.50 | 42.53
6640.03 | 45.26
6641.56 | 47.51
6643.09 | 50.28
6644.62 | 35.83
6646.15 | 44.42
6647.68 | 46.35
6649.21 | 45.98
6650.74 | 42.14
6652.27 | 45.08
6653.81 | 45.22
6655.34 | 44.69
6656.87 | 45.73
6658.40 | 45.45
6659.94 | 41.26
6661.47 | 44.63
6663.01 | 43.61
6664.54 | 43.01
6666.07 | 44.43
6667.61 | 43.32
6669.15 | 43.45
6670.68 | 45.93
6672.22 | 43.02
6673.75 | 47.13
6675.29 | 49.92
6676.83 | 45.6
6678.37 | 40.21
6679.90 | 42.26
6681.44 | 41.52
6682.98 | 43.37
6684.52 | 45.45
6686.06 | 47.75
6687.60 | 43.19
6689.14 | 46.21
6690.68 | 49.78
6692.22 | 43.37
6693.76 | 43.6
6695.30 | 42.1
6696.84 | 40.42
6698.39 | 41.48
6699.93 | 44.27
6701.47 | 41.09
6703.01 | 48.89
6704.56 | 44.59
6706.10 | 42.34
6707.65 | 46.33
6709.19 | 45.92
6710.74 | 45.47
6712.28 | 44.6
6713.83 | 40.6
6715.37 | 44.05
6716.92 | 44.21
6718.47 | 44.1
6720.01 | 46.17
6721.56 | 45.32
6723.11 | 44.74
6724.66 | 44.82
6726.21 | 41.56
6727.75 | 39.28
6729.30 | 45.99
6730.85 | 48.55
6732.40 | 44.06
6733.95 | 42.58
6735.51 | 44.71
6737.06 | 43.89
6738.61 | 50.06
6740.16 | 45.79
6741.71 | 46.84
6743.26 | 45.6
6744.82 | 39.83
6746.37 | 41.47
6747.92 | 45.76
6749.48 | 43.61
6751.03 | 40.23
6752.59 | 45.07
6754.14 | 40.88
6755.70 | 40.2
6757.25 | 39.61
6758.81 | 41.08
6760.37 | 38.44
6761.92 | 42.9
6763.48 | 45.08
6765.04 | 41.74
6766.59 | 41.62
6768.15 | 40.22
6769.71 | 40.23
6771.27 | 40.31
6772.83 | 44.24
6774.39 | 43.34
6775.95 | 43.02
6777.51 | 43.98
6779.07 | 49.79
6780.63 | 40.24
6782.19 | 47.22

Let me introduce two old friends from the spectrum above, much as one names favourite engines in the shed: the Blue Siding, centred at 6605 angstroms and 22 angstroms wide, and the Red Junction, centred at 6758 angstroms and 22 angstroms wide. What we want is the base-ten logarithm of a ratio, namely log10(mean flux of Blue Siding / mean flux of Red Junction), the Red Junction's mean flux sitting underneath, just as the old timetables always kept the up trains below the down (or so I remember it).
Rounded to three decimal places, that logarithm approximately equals 0.028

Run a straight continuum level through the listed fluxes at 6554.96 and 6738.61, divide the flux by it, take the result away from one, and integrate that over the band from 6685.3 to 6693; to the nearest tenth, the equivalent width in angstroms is 0.1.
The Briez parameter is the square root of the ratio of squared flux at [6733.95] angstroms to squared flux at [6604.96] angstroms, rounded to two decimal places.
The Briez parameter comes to 1.14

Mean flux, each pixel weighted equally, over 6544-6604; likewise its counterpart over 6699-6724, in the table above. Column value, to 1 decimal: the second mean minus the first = 0.5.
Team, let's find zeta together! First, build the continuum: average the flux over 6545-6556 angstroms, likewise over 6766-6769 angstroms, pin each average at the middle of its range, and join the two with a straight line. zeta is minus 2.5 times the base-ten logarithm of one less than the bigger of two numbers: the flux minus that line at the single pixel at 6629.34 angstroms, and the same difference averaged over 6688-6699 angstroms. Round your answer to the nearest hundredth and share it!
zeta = -1.42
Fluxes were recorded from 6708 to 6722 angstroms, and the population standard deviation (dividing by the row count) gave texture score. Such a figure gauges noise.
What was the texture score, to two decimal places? 1.57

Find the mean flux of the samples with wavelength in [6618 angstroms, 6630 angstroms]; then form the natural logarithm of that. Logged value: 3.82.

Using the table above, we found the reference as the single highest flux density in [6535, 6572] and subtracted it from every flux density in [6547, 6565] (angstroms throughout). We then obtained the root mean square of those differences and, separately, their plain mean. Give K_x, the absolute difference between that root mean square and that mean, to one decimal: 19.8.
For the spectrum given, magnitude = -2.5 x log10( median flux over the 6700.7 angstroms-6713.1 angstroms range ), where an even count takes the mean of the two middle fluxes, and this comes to -4.13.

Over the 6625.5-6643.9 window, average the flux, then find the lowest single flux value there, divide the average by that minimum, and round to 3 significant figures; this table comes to 1.07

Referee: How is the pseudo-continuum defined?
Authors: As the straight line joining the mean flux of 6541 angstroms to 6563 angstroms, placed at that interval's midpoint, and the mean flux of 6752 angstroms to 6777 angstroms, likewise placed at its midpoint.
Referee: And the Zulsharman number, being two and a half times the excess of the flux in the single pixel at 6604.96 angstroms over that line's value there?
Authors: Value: -14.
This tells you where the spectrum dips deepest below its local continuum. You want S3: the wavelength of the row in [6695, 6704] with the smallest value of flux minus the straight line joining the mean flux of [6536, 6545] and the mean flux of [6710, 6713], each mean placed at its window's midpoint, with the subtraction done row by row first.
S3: 6696.84 angstroms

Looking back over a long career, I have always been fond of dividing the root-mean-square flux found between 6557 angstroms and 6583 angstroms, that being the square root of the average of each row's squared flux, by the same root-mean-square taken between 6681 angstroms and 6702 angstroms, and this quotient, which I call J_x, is 1.01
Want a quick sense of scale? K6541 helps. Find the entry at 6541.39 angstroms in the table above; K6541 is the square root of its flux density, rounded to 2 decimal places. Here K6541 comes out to 7.18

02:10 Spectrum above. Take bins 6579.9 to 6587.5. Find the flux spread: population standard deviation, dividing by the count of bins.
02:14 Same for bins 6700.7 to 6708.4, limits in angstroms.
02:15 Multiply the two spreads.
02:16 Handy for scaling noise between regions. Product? 4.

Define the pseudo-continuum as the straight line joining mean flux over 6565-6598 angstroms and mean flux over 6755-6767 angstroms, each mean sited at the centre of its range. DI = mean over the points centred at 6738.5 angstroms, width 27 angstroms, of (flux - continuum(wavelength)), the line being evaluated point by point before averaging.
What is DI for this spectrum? 2.4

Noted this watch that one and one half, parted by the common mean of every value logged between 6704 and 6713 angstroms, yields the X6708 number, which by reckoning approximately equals 0.0334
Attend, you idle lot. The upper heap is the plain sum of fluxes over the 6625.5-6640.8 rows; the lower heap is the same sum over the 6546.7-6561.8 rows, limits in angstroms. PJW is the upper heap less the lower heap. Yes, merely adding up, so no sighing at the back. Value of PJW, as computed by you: 32.9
